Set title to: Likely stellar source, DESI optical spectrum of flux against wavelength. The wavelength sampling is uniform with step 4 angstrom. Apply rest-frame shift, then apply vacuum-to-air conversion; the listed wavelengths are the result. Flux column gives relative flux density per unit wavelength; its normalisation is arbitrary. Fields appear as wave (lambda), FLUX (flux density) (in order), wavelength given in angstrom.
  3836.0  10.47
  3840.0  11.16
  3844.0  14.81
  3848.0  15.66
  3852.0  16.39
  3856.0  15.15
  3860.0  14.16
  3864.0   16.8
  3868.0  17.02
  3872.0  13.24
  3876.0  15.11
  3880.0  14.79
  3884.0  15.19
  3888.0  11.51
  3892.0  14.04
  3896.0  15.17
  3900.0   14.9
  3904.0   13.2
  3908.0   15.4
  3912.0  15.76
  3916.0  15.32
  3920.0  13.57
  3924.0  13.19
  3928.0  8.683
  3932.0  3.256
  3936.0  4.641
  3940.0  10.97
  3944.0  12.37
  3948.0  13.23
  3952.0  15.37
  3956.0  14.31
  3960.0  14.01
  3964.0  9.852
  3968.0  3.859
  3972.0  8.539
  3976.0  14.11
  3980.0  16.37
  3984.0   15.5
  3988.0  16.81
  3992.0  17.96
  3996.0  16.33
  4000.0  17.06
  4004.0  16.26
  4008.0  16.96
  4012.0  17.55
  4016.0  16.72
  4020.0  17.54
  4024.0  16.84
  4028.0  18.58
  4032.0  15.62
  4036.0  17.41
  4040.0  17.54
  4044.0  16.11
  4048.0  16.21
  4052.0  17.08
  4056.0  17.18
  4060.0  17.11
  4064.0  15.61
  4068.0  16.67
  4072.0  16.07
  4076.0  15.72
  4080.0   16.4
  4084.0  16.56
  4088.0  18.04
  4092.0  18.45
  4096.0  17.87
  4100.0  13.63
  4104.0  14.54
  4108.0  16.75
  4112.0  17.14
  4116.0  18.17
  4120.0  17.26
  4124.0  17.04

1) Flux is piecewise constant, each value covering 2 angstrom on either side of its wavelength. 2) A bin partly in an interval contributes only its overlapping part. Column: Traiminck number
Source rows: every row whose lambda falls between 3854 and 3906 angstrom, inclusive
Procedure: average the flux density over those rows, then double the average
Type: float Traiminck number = 29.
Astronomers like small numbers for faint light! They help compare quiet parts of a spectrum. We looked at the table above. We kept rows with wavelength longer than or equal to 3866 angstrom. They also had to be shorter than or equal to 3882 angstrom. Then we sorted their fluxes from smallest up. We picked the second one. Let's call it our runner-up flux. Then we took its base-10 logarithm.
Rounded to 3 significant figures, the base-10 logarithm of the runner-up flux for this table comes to 1.17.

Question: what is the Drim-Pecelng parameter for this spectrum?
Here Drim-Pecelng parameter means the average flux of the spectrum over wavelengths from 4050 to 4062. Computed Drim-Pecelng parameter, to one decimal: 17.1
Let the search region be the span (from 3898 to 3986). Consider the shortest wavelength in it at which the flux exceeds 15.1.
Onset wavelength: 3908.0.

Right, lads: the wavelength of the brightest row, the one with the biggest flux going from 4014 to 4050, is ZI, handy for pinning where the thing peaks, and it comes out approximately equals 4028.0 angstrom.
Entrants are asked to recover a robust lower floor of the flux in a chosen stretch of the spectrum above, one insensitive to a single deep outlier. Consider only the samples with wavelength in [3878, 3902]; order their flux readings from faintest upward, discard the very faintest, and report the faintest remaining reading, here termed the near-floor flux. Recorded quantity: 14.04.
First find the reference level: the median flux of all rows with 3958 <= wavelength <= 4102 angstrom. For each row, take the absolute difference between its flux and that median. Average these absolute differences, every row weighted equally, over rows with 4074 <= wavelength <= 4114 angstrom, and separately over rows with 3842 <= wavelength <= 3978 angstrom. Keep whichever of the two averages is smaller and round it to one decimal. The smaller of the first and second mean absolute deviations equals 1.1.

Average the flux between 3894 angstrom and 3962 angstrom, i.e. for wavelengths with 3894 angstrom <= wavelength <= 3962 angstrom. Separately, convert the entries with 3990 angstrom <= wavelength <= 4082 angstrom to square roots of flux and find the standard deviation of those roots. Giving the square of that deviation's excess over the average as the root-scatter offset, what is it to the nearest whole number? 155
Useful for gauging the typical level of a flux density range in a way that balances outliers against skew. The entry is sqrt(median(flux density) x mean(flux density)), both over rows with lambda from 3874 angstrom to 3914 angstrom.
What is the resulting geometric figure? 15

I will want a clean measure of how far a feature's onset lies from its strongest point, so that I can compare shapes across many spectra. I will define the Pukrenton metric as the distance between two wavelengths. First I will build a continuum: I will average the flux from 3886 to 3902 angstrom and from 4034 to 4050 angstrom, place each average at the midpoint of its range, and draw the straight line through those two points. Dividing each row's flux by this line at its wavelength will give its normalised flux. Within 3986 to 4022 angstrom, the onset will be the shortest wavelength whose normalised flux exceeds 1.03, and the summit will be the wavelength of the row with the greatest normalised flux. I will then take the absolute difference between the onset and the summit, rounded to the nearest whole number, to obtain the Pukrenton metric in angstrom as 4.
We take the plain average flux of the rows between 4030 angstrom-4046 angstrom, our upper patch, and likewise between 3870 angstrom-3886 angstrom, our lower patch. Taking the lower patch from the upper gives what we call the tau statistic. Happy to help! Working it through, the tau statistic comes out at 2.09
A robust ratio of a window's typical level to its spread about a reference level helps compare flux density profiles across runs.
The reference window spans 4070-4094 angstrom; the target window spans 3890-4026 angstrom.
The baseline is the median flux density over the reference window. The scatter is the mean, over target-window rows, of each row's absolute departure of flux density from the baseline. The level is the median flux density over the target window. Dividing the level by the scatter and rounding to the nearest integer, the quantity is 5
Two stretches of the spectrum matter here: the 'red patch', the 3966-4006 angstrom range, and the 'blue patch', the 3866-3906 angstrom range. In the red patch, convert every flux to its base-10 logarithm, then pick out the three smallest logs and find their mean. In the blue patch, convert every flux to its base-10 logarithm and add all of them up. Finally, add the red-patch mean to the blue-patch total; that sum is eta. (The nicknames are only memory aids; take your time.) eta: 12.5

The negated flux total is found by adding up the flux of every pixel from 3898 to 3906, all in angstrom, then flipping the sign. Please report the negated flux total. -28.1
